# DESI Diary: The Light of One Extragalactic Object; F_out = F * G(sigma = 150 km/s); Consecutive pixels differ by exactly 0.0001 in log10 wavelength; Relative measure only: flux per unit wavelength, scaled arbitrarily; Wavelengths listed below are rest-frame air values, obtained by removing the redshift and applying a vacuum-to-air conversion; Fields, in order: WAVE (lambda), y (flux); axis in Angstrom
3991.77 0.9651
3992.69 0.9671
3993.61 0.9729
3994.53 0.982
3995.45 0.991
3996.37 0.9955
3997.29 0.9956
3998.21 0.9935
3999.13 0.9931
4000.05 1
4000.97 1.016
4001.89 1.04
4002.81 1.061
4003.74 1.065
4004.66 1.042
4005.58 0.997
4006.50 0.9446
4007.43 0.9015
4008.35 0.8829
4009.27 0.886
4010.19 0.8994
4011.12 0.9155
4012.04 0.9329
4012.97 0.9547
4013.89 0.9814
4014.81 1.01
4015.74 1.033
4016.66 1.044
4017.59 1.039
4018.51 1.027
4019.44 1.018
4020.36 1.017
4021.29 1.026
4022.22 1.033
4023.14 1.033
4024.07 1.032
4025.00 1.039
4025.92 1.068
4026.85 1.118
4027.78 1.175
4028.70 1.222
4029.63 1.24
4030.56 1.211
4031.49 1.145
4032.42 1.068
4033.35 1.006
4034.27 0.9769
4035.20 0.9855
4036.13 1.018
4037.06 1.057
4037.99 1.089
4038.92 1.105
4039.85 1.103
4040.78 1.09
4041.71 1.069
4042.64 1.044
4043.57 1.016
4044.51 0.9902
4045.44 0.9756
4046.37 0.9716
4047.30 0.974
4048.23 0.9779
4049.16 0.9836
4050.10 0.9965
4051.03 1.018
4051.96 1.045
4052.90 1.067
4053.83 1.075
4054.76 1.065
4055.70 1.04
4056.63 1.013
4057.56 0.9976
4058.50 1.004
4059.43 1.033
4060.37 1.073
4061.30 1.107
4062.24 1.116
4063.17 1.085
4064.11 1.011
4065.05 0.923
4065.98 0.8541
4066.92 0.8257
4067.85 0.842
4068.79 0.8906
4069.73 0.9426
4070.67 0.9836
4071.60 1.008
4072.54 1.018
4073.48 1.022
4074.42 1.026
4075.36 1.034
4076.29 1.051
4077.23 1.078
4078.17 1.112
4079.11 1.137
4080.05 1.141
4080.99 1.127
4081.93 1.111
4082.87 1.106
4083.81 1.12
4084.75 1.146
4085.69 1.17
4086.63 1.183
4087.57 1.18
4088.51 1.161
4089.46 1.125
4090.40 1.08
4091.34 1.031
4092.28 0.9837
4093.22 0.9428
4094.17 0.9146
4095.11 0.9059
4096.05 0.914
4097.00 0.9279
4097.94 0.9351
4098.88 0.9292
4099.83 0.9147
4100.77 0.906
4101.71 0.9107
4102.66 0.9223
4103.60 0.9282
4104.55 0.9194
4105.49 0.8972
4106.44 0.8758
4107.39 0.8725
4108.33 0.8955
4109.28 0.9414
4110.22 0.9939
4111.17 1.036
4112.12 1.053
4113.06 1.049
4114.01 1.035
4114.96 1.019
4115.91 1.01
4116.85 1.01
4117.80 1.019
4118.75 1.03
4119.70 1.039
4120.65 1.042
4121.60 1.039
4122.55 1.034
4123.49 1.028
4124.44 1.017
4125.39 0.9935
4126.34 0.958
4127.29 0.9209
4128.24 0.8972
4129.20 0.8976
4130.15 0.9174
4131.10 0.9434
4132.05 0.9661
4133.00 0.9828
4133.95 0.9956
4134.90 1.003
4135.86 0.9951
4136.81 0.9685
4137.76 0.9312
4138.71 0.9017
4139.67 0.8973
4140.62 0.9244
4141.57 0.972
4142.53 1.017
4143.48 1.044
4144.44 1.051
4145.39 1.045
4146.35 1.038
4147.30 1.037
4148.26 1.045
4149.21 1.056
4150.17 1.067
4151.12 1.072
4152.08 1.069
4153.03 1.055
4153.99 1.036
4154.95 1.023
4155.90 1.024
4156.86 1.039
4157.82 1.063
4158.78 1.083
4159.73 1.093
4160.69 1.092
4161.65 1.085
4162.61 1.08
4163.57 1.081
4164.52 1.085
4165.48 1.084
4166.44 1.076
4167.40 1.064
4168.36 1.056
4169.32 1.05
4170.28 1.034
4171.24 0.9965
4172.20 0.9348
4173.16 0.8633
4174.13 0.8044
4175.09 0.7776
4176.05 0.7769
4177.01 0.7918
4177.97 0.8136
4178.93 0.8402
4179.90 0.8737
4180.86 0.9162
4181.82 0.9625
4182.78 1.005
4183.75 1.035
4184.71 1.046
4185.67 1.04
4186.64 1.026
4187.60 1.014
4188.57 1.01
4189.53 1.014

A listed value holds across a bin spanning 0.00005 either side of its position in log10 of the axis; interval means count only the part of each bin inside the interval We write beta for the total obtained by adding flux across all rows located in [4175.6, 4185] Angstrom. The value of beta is 9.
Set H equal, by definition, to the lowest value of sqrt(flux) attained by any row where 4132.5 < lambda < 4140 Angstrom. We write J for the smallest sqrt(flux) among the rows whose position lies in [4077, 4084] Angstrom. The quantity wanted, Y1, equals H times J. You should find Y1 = 0.98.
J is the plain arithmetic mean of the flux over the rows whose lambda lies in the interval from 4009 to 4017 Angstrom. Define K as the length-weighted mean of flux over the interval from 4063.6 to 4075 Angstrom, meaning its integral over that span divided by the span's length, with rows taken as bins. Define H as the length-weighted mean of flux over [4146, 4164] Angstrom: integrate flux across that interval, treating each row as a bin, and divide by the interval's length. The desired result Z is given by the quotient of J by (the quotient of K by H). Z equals 1.08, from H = 1.06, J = 0.96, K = 0.95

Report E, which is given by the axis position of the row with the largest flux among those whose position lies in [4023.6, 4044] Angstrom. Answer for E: 4029.63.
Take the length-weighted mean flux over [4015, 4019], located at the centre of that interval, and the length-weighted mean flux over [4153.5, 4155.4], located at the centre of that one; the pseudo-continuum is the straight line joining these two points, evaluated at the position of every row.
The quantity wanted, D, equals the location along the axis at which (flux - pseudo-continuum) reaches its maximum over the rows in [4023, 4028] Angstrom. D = 4027.78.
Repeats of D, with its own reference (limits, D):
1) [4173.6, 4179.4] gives 4178.93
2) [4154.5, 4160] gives 4159.73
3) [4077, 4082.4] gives 4080.05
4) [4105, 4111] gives 4110.22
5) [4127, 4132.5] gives 4132.05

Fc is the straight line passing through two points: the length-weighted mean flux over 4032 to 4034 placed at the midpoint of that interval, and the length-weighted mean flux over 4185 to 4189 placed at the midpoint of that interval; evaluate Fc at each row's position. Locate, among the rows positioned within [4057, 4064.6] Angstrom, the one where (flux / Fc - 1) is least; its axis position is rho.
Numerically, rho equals 4057.56 Angstrom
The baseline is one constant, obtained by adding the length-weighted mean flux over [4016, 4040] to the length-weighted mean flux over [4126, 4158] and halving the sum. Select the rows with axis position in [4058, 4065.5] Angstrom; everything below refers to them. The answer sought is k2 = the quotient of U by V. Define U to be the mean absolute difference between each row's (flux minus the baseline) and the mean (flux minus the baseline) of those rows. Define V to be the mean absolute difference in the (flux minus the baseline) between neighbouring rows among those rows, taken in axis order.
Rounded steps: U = 0.051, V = 0.044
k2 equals 1.2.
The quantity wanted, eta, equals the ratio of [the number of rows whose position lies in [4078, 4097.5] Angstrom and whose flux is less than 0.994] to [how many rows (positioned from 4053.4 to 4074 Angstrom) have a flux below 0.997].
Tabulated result 0.86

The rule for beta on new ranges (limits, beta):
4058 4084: 29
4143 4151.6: 9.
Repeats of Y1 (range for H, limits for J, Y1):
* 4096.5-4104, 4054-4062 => 0.95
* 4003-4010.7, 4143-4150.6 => 0.96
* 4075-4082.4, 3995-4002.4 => 1.01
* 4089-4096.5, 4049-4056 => 0.94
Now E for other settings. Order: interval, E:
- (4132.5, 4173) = 4159.73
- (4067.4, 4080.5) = 4080.05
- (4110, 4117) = 4112.12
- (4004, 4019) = 4016.66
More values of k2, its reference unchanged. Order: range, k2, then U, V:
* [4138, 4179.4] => 4.7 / 0.080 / 0.017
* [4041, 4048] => 1.9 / 0.032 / 0.017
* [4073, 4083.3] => 2.6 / 0.040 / 0.015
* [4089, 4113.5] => 2.6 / 0.055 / 0.022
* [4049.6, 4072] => 1.9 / 0.063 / 0.032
